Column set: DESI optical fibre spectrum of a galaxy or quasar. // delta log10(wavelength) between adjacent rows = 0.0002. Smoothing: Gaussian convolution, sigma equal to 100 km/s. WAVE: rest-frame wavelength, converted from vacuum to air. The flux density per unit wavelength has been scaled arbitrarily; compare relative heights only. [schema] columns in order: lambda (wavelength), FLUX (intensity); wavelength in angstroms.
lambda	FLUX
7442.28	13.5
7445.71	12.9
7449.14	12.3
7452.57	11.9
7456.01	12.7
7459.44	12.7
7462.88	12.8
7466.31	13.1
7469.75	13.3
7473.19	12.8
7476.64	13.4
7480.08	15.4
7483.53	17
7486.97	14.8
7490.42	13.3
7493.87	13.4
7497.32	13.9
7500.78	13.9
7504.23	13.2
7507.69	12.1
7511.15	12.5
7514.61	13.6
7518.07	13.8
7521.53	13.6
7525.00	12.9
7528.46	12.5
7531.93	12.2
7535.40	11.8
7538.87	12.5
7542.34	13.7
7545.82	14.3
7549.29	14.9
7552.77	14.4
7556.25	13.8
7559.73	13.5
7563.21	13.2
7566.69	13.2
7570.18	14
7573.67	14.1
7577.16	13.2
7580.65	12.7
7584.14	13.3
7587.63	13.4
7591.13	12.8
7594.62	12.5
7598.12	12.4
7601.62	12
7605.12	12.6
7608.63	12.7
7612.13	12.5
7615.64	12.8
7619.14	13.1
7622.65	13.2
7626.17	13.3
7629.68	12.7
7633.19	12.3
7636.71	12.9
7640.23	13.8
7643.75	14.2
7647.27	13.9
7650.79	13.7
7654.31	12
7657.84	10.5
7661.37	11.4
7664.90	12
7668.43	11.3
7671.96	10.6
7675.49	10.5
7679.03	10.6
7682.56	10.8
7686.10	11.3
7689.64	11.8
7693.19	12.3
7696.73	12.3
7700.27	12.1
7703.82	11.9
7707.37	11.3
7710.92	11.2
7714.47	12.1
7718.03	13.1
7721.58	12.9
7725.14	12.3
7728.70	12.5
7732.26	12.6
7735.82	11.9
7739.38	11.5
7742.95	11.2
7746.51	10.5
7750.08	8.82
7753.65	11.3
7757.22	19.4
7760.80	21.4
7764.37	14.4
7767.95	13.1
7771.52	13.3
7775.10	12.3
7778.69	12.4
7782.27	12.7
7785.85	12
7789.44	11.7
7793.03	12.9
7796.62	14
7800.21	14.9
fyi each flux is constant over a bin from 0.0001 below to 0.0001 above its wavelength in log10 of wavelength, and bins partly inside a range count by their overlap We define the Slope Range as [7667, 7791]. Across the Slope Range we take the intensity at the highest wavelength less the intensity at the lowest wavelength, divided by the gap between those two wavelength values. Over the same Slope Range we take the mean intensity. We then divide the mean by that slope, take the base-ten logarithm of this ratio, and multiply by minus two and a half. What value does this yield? -8.9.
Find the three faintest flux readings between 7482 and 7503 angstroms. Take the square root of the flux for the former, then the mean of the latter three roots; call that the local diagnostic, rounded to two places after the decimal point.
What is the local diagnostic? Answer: 3.68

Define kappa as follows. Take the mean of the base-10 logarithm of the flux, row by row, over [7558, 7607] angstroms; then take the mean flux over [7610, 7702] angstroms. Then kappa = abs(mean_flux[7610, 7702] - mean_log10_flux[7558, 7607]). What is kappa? 11.1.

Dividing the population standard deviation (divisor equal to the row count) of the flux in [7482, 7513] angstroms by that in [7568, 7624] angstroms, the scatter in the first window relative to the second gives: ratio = 2.5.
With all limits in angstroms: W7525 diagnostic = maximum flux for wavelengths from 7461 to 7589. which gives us 17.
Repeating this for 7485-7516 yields 14.8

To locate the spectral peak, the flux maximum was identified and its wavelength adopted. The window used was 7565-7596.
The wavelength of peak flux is 7573.67 angstroms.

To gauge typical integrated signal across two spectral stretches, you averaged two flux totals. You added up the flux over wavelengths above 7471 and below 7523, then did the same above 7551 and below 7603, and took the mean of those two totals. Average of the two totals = 203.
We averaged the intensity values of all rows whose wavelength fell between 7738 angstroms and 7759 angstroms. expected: 12.1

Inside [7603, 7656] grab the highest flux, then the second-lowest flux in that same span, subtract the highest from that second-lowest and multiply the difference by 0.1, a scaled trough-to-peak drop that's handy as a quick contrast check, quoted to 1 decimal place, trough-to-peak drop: -0.2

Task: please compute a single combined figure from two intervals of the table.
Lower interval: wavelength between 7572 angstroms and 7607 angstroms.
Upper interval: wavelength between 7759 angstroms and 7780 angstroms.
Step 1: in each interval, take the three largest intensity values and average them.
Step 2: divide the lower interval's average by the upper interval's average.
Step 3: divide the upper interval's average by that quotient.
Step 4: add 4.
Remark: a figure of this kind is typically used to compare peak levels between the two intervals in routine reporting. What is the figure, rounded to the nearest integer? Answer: 24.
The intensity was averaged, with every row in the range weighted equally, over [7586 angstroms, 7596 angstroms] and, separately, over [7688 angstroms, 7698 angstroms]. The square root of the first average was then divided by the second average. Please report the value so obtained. 0.296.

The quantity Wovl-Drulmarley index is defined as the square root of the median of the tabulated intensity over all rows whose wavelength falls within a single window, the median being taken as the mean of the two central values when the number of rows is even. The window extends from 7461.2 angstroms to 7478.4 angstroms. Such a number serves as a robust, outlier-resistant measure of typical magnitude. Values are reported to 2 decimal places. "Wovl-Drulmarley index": 3.62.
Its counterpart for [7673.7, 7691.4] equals 3.29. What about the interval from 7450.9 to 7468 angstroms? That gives 3.56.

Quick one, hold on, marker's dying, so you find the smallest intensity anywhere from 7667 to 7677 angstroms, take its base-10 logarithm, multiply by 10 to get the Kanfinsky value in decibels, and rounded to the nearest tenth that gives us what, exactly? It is 10.2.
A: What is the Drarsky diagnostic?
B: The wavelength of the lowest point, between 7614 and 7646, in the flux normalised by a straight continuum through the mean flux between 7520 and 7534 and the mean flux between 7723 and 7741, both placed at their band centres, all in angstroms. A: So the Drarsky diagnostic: 7633.19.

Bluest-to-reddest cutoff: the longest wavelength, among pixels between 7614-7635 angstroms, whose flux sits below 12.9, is 7633.19 angstroms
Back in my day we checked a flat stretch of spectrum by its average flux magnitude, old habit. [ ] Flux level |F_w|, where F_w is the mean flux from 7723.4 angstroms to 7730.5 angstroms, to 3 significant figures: 12.4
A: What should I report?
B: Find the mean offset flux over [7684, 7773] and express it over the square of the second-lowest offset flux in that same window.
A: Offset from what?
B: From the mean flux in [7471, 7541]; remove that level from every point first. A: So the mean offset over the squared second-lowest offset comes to -0.090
